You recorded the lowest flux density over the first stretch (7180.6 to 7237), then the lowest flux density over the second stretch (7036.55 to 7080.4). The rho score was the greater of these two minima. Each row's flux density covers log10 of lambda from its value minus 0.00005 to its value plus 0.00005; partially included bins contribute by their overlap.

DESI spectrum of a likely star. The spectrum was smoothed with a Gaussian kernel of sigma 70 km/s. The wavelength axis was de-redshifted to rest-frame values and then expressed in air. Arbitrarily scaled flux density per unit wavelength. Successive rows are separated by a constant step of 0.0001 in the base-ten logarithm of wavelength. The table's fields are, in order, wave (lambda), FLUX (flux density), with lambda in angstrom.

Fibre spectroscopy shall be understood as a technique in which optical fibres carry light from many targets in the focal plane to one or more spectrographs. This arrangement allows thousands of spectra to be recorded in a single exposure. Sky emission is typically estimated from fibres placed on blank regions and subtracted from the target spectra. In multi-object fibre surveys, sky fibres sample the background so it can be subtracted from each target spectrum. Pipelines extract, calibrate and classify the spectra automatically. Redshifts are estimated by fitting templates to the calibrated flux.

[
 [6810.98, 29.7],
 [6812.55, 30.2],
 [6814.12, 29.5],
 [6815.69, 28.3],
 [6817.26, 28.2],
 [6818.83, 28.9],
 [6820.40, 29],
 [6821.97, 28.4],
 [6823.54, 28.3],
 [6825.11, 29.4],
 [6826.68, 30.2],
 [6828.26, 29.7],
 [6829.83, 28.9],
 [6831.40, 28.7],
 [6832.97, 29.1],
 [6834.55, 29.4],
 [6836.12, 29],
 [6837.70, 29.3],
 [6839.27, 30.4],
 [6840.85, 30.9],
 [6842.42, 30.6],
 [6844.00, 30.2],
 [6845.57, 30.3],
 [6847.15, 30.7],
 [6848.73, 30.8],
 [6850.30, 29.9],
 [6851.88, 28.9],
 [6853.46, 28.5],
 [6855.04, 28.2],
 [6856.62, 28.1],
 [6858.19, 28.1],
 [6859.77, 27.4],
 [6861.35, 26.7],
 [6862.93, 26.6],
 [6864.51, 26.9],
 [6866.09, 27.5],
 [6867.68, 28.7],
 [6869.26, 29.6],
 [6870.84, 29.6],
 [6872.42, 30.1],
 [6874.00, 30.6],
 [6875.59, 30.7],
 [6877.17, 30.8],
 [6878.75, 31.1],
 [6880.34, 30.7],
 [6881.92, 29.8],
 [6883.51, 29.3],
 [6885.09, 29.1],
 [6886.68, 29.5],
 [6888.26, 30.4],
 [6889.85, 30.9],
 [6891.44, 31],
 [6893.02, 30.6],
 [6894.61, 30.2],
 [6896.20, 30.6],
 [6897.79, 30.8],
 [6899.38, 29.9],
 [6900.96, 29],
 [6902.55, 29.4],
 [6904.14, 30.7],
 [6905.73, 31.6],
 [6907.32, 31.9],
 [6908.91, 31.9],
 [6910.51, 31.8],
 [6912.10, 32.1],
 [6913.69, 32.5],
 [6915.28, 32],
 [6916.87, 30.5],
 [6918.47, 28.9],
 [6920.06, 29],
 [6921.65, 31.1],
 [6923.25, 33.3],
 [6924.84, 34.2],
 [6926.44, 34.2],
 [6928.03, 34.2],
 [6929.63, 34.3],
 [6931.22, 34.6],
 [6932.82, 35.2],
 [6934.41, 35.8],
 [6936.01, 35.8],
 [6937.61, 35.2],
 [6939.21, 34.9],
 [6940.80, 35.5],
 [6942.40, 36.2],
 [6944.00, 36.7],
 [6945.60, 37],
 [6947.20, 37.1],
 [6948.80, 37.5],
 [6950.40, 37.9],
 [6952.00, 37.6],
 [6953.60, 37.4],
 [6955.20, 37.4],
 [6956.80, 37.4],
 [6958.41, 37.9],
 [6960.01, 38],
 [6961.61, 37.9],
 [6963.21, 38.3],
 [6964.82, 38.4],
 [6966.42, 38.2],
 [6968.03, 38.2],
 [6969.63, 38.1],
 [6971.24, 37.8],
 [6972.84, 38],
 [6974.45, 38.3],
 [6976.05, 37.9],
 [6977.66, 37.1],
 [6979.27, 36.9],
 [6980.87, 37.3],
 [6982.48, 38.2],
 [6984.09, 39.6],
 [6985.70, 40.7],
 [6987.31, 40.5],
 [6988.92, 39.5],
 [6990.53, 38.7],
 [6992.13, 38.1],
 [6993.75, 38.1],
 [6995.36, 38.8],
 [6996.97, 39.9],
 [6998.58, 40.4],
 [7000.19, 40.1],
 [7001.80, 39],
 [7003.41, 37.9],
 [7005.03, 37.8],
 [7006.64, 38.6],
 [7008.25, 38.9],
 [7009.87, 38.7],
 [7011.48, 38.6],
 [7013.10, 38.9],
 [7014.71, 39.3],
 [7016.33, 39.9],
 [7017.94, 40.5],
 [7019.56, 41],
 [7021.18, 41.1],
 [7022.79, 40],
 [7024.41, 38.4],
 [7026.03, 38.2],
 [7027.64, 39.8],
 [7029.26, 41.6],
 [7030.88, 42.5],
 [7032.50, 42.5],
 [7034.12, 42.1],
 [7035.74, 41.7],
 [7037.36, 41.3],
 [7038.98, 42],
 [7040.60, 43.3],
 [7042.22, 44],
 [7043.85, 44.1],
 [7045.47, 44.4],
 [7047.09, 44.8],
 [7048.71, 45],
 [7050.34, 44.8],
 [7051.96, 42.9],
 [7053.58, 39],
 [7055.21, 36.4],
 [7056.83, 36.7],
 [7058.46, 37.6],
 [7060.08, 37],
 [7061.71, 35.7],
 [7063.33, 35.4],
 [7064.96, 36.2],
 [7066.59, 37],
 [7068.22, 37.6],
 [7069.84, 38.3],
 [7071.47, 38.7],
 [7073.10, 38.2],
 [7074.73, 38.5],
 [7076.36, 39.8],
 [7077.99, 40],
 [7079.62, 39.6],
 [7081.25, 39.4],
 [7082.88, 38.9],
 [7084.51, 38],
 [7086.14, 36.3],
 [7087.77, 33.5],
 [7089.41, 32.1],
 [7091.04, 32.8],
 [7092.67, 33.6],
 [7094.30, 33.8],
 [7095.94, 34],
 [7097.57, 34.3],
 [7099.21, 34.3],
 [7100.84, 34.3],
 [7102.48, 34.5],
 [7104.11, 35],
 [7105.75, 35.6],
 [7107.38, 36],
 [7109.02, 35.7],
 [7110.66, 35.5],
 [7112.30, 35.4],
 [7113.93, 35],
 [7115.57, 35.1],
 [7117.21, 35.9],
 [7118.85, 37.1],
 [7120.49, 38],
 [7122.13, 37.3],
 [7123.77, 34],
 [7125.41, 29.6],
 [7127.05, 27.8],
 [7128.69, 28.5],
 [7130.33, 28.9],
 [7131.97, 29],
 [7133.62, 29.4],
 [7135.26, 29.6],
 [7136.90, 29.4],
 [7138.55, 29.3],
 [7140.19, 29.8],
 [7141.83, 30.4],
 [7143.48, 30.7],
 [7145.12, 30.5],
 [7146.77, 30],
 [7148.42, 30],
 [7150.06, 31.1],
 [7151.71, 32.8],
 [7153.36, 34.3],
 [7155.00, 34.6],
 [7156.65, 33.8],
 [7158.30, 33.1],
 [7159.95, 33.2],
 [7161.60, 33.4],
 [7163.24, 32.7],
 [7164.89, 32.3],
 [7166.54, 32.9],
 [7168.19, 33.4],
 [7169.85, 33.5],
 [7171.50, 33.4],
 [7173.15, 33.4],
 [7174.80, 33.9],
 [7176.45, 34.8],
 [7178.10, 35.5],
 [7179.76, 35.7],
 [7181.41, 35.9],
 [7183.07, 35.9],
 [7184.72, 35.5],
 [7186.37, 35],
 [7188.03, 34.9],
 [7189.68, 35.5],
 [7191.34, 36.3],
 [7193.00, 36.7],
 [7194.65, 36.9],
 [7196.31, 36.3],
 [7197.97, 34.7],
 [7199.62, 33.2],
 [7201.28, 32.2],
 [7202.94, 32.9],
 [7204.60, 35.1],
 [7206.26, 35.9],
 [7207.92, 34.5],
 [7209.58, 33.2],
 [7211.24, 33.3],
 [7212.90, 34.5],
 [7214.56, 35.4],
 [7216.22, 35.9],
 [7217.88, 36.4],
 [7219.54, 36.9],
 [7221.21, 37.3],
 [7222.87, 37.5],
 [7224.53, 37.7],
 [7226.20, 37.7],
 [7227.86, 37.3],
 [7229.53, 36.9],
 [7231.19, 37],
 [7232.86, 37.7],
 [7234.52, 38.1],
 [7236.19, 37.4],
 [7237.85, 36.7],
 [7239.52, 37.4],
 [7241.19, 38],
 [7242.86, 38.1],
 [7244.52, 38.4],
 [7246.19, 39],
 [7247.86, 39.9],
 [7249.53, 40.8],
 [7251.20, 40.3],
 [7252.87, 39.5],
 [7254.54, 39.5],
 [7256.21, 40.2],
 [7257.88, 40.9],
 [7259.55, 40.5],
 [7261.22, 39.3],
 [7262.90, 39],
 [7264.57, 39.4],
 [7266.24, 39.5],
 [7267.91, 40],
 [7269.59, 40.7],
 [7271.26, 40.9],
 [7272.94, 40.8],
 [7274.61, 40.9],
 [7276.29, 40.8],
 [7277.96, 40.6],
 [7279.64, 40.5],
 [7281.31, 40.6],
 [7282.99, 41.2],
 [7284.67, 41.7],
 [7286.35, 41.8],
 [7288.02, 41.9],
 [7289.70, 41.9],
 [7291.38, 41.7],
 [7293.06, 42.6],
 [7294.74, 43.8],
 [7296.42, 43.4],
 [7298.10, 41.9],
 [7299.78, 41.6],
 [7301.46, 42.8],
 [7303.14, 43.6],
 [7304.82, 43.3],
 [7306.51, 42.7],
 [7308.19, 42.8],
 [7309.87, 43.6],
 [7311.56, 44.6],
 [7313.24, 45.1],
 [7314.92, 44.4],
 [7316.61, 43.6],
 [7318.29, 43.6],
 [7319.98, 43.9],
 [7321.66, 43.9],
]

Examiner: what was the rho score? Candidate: 35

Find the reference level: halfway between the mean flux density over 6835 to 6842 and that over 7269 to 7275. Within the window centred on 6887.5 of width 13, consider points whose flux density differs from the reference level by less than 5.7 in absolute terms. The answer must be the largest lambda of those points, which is 6893.02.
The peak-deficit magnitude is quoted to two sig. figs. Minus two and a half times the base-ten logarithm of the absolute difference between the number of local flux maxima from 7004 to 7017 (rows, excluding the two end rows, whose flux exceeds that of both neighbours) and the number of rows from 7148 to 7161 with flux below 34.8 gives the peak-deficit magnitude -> -2.1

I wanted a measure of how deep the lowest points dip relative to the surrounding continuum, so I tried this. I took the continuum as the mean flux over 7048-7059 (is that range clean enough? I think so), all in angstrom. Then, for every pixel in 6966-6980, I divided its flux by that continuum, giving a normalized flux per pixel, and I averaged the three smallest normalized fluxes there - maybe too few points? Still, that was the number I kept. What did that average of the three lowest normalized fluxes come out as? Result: 0.92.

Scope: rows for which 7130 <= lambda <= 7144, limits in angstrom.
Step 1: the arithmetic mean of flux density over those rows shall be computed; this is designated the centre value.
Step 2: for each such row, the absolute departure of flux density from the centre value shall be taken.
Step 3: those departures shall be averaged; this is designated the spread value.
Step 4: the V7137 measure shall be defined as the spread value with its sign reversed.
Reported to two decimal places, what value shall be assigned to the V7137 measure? -0.46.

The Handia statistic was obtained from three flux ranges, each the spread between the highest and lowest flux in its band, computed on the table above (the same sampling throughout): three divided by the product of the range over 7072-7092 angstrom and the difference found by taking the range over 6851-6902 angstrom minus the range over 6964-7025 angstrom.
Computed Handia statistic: 1.3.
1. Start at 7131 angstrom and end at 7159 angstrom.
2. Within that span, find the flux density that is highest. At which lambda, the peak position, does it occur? 7155.00 angstrom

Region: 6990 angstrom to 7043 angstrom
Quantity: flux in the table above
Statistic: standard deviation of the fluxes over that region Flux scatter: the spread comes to 1.7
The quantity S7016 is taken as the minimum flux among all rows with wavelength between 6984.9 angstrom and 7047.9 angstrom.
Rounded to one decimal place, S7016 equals 37.8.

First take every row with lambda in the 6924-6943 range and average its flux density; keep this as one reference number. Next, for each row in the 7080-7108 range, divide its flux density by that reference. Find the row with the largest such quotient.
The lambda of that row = 7081.25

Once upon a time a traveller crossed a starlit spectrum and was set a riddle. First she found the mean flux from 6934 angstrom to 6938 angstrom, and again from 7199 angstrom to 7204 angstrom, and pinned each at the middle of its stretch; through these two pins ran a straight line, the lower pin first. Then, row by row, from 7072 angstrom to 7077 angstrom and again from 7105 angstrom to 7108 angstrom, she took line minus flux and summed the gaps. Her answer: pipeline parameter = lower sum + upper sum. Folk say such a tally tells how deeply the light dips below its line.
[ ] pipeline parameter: -18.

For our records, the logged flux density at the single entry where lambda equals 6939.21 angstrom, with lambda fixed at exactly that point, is 34.9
